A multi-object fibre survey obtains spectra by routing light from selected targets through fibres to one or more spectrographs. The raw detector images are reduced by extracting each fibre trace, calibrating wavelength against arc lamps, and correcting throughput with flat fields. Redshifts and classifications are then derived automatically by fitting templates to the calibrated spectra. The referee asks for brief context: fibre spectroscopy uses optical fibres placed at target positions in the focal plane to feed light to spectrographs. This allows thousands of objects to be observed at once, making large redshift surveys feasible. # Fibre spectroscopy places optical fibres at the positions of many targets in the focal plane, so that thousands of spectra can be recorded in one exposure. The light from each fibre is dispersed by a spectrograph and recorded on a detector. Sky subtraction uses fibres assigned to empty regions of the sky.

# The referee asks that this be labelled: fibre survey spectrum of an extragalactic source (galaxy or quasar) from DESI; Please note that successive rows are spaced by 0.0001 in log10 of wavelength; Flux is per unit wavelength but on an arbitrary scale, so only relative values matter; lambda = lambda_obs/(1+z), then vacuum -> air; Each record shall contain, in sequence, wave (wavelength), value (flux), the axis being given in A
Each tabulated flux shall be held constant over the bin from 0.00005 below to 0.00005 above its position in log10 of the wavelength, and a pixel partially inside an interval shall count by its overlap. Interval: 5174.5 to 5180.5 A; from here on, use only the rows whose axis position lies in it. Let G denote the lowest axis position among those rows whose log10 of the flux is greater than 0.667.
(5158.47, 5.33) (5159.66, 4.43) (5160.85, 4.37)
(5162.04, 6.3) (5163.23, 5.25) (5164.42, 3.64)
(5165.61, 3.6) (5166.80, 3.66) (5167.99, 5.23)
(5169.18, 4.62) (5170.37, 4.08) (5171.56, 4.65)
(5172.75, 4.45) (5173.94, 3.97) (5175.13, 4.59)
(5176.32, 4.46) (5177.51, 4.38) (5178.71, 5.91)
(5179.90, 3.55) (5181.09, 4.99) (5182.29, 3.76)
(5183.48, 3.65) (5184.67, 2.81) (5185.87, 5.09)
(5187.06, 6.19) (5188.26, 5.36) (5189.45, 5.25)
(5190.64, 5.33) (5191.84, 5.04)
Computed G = 5178.71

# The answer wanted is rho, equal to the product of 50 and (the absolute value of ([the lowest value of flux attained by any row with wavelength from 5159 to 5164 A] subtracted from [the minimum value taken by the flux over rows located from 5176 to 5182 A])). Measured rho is 41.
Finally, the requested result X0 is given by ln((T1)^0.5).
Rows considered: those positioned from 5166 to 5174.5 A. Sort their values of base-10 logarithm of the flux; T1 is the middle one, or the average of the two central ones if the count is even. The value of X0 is -0.217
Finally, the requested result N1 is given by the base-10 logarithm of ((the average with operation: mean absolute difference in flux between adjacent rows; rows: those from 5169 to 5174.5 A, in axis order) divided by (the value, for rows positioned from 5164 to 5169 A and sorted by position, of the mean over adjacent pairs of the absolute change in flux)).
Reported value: -0.09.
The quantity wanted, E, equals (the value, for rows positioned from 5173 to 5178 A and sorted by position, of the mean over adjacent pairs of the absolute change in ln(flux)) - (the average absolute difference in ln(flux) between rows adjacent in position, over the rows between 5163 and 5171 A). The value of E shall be -0.1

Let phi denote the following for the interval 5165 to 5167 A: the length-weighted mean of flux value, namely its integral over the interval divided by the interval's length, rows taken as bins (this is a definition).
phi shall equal 3.62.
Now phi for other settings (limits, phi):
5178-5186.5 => 4.26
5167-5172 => 4.57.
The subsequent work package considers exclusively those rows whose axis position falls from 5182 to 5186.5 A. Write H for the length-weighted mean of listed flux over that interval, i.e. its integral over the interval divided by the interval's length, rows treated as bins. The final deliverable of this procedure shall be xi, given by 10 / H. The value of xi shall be 2.59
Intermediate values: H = 3.86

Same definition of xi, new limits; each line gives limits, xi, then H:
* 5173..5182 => 2.21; 4.52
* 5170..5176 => 2.29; 4.37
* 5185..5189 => 1.87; 5.35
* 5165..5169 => 2.38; 4.21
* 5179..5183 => 2.37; 4.23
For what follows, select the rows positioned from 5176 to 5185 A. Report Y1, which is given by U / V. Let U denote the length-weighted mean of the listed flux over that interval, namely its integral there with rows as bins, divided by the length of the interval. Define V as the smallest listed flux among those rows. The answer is 1.50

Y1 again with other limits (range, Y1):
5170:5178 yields 1.10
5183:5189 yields 1.66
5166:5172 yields 1.21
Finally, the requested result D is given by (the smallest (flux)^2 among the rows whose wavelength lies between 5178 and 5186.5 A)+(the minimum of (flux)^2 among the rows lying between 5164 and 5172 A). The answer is 20.9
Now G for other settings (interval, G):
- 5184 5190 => 5185.87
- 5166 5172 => 5167.99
